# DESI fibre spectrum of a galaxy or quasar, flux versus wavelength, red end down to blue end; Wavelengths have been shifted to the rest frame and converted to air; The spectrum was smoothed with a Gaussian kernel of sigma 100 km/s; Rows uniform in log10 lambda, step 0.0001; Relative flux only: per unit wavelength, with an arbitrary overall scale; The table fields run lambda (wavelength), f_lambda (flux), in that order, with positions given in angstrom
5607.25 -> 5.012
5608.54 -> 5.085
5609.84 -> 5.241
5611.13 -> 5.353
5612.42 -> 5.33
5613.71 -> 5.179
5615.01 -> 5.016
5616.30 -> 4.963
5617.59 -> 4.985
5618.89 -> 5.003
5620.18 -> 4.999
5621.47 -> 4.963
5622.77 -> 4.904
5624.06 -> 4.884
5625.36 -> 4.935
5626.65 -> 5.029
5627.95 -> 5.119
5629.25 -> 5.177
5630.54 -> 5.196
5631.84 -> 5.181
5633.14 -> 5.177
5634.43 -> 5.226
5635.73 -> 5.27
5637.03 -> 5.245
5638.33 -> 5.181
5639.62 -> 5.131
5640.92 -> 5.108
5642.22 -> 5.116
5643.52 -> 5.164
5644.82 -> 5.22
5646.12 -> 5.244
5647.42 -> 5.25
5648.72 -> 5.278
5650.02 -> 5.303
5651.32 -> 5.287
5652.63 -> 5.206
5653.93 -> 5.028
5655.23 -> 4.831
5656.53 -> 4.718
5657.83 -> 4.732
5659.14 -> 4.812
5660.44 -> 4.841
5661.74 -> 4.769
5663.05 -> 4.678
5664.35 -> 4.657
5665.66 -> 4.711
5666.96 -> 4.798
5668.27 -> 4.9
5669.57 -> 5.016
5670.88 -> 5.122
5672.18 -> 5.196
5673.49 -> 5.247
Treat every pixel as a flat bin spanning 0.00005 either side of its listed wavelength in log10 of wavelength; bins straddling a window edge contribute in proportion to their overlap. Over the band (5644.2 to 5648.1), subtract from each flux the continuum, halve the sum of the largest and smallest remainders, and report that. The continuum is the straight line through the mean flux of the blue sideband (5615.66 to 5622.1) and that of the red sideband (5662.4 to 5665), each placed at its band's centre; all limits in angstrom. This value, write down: 0.44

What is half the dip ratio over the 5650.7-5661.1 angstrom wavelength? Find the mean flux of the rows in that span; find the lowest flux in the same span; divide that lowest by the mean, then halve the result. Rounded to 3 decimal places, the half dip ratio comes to 0.478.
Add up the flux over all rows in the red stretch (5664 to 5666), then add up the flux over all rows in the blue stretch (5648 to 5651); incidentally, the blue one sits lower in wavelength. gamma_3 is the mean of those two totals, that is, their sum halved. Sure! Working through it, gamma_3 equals 9.97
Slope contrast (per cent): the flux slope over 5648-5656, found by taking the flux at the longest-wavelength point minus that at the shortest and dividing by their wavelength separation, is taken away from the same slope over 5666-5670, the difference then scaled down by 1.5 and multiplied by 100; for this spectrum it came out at 10.1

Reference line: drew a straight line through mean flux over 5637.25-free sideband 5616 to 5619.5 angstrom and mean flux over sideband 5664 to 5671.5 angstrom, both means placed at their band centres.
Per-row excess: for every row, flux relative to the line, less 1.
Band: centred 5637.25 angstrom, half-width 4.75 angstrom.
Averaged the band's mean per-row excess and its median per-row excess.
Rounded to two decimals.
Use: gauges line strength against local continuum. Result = 0.05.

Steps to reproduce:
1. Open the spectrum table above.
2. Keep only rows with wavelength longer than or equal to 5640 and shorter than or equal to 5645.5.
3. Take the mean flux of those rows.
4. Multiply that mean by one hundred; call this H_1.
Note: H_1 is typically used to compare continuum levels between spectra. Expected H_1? 515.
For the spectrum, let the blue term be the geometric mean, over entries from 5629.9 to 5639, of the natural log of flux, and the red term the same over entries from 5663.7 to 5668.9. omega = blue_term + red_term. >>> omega 3.21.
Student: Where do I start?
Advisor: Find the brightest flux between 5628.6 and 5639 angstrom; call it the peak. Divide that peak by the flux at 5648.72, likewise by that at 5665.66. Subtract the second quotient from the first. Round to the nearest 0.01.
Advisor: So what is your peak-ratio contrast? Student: -0.12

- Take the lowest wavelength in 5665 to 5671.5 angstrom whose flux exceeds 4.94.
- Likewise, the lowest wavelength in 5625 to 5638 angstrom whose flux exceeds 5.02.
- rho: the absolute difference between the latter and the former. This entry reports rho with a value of 42.9 angstrom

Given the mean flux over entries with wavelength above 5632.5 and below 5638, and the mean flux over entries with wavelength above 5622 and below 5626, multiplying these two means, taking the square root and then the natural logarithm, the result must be 1.62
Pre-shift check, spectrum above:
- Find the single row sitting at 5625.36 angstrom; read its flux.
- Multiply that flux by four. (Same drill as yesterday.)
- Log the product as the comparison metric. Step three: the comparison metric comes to 19.7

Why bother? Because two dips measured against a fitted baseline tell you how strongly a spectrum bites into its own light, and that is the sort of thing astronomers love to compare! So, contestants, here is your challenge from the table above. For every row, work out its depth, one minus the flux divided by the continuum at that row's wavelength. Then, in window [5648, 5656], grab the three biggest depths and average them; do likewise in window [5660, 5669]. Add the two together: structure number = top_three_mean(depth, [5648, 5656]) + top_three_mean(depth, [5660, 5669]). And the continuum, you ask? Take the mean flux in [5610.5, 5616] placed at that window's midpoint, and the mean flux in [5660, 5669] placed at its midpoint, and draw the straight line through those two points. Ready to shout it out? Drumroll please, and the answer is -0.016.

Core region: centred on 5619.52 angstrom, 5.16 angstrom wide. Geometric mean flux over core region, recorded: 4.99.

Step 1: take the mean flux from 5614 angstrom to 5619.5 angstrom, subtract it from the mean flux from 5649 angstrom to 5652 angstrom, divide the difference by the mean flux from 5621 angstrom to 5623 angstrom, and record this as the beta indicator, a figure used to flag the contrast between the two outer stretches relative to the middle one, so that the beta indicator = 0.06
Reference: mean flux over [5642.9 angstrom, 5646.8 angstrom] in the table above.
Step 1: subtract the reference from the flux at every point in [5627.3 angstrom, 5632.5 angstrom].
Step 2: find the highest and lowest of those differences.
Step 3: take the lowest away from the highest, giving 0.077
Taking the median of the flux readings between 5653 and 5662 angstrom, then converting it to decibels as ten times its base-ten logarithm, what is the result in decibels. 6.82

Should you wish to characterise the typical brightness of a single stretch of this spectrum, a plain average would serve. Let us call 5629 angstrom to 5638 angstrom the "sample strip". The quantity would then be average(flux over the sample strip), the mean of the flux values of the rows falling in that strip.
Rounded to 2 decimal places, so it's 5.21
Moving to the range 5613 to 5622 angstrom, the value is 5.02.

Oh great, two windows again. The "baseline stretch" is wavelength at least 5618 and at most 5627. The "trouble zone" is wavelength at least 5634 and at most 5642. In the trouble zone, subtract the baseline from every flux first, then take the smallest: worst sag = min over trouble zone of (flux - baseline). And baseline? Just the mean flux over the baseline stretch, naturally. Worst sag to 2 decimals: 0.15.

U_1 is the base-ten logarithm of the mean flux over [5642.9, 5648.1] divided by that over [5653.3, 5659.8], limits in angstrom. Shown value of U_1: 0.034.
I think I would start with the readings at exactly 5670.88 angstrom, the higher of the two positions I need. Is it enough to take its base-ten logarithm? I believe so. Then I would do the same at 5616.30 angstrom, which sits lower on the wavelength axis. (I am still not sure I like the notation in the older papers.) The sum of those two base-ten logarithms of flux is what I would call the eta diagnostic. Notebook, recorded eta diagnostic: 1.41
